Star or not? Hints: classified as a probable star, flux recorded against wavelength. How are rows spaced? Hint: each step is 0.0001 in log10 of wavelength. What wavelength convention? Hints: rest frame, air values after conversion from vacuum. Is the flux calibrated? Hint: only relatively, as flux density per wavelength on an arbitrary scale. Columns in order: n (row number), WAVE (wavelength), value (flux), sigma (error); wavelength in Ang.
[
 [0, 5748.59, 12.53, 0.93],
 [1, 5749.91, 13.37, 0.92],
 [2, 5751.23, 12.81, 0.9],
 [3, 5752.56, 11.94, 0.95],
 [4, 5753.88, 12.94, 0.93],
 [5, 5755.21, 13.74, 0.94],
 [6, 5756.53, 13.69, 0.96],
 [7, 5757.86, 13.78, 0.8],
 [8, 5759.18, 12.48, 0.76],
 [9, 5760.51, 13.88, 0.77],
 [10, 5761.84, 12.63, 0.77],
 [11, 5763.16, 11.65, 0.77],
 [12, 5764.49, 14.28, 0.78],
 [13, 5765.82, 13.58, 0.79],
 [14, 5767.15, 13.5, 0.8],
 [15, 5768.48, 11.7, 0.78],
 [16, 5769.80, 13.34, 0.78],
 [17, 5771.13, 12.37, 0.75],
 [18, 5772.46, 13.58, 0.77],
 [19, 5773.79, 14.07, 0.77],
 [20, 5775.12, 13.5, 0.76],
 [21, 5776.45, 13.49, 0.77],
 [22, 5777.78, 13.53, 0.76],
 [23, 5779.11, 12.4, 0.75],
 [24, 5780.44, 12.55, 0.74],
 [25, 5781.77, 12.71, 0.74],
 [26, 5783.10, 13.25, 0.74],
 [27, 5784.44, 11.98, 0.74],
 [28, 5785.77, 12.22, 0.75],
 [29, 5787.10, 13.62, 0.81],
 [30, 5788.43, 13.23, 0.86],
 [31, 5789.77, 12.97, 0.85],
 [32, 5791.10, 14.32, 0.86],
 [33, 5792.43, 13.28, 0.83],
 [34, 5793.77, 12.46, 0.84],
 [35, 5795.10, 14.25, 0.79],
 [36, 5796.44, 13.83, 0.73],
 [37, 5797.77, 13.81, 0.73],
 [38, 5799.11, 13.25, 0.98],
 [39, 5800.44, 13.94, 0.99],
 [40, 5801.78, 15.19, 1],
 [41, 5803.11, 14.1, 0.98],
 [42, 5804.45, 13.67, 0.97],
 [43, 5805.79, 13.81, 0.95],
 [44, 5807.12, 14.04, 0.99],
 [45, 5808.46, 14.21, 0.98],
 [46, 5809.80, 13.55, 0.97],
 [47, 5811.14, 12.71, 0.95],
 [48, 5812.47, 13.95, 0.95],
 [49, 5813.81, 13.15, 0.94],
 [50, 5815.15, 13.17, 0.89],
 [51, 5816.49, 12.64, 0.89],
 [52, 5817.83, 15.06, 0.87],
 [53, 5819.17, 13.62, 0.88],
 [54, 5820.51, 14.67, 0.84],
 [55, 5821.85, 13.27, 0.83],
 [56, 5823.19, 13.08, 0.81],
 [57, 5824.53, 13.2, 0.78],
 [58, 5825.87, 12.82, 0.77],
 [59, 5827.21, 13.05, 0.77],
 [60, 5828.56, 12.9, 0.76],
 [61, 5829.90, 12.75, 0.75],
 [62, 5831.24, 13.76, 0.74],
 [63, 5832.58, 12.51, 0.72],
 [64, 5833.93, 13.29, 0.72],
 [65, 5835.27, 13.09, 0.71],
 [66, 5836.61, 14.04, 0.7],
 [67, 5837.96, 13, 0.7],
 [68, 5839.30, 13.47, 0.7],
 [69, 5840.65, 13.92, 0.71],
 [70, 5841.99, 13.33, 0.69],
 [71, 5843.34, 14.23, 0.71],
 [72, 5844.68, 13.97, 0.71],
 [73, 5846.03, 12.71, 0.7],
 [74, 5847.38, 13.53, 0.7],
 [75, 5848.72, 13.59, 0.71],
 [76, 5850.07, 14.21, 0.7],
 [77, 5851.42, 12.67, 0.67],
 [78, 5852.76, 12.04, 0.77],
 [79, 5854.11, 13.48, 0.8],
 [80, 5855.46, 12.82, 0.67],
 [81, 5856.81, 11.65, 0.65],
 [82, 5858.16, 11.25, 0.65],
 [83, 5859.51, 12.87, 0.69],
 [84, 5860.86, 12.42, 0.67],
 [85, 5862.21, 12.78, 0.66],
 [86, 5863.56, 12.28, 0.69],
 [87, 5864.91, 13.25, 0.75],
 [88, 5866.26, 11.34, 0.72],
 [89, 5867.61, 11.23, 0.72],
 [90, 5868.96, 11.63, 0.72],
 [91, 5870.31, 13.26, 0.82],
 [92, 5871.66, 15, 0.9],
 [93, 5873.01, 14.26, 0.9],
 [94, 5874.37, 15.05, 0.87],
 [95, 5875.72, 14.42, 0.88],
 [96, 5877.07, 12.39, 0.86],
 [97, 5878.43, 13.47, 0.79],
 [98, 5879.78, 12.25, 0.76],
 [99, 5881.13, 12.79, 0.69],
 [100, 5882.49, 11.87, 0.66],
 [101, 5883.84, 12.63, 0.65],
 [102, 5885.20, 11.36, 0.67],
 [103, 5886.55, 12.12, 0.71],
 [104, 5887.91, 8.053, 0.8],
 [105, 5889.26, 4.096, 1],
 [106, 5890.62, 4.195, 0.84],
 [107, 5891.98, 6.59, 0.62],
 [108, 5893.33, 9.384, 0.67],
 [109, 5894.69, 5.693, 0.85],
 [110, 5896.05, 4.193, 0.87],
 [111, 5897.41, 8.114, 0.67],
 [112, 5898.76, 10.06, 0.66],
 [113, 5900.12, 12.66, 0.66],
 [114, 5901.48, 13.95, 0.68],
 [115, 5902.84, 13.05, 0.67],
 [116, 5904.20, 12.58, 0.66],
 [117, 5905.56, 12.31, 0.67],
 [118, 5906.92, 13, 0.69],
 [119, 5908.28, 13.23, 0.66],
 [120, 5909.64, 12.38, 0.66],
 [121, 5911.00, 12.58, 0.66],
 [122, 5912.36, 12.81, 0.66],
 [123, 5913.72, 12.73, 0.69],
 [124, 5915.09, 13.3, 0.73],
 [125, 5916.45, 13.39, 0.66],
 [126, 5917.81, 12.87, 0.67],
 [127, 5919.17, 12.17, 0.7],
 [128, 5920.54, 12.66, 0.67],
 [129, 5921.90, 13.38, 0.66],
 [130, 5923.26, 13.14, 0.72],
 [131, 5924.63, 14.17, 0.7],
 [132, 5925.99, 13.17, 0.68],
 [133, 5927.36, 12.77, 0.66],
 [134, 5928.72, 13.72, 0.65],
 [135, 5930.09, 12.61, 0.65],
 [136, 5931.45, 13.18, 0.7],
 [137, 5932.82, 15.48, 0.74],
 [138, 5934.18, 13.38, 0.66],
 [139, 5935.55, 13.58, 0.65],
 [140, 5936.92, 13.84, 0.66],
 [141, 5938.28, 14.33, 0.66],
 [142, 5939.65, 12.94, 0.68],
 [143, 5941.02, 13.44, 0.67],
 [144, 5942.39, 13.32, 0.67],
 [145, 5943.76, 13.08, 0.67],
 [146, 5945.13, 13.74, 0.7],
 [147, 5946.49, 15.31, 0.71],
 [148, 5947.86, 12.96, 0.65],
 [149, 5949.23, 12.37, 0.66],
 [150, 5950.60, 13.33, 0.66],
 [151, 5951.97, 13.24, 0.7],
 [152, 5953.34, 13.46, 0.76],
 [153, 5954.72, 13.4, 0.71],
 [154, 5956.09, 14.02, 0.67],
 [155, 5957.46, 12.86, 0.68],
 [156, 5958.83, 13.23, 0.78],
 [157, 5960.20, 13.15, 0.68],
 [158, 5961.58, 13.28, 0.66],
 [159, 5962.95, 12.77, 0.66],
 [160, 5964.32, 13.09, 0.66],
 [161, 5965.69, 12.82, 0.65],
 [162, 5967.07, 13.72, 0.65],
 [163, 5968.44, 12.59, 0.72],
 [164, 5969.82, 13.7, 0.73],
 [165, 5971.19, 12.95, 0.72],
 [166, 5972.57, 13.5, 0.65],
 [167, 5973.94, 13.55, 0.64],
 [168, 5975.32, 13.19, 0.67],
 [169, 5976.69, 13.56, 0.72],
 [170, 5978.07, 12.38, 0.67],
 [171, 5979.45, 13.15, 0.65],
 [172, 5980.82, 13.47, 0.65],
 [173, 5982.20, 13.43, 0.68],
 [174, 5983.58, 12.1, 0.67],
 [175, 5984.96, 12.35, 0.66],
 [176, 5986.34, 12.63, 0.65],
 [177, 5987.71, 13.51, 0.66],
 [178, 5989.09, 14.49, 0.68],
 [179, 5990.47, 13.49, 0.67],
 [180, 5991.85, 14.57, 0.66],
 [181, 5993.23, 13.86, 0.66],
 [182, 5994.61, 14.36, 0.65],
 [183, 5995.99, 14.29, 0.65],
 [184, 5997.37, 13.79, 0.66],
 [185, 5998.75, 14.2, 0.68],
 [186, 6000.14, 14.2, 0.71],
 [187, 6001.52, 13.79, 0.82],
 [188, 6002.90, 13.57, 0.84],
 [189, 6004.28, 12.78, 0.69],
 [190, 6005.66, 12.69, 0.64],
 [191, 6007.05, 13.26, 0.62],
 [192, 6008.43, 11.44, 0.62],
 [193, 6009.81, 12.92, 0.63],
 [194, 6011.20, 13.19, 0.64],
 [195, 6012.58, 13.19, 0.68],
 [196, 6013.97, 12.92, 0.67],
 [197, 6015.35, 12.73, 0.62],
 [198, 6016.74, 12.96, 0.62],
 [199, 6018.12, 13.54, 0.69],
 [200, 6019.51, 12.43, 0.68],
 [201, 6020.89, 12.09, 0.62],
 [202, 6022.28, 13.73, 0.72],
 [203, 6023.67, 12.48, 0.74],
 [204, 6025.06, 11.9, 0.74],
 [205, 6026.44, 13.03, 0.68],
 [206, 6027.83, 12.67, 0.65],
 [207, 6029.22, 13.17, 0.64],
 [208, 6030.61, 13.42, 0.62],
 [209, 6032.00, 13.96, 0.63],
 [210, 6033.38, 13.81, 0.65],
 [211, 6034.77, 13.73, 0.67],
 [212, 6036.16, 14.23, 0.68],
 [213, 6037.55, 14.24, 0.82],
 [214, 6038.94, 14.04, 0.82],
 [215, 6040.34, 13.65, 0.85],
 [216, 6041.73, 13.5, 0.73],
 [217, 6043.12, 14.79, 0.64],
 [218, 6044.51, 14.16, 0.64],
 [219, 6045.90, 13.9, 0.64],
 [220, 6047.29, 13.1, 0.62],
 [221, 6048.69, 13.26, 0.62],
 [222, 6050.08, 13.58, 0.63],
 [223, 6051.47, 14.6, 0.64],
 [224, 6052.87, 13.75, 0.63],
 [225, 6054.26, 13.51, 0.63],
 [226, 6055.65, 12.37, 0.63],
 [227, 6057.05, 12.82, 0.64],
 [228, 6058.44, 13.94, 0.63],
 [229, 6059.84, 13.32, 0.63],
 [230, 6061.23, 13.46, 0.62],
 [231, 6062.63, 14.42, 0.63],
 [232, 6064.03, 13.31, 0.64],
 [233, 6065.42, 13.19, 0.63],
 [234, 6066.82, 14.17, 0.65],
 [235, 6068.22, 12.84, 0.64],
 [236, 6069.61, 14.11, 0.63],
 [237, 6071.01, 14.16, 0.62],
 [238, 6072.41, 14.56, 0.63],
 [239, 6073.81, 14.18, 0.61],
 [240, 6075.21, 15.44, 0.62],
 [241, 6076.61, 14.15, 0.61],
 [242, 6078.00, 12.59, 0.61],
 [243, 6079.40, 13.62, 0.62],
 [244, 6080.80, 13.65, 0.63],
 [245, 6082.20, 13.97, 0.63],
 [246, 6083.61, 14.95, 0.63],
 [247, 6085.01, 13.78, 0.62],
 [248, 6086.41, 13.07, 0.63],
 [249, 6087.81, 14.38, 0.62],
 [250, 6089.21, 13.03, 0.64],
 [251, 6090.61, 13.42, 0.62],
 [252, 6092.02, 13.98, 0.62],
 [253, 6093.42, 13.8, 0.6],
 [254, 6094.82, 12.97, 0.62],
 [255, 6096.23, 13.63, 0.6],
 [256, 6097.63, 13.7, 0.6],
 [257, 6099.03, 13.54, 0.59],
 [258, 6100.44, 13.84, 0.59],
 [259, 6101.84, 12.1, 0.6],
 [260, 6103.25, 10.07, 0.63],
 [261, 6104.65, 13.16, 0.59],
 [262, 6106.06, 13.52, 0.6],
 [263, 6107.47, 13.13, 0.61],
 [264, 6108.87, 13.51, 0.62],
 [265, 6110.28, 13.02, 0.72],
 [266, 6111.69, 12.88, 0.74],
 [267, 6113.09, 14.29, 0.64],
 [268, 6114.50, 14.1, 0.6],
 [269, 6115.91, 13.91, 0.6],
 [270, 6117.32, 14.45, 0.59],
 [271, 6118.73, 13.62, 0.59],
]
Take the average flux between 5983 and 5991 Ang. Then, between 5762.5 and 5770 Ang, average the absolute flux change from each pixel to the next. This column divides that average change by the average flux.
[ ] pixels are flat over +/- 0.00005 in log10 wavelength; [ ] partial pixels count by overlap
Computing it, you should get 0.10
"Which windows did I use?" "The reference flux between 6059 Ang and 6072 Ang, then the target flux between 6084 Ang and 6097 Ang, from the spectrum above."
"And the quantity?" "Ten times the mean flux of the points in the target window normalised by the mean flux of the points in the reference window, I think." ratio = 9.9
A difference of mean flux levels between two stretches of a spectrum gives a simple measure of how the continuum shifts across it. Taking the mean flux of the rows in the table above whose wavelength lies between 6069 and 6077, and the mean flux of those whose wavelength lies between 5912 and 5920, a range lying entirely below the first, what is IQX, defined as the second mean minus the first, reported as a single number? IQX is -1.6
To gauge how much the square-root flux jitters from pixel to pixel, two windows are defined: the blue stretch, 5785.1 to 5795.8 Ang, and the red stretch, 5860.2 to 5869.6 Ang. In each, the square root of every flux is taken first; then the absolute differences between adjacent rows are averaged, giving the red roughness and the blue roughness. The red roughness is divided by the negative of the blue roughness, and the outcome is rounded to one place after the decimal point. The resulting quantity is -0.7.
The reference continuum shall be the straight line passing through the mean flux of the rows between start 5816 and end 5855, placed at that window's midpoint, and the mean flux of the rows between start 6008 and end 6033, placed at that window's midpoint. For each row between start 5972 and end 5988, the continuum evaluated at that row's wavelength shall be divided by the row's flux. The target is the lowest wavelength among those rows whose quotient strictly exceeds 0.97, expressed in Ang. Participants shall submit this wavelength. 5975.32 Ang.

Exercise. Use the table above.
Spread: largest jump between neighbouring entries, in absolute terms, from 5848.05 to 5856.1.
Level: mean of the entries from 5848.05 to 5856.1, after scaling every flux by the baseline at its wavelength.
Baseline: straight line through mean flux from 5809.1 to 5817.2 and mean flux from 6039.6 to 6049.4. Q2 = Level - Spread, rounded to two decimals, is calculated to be -0.55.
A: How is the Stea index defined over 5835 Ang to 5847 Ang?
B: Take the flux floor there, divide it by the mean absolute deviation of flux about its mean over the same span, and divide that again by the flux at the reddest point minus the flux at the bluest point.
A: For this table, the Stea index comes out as -74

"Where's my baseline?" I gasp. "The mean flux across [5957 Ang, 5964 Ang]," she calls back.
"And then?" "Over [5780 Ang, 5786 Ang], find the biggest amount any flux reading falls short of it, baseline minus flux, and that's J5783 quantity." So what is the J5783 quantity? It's 1.1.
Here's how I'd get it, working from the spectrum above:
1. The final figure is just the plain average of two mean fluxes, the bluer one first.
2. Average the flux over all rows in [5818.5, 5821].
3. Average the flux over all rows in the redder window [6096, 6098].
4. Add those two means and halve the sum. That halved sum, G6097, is 13.9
